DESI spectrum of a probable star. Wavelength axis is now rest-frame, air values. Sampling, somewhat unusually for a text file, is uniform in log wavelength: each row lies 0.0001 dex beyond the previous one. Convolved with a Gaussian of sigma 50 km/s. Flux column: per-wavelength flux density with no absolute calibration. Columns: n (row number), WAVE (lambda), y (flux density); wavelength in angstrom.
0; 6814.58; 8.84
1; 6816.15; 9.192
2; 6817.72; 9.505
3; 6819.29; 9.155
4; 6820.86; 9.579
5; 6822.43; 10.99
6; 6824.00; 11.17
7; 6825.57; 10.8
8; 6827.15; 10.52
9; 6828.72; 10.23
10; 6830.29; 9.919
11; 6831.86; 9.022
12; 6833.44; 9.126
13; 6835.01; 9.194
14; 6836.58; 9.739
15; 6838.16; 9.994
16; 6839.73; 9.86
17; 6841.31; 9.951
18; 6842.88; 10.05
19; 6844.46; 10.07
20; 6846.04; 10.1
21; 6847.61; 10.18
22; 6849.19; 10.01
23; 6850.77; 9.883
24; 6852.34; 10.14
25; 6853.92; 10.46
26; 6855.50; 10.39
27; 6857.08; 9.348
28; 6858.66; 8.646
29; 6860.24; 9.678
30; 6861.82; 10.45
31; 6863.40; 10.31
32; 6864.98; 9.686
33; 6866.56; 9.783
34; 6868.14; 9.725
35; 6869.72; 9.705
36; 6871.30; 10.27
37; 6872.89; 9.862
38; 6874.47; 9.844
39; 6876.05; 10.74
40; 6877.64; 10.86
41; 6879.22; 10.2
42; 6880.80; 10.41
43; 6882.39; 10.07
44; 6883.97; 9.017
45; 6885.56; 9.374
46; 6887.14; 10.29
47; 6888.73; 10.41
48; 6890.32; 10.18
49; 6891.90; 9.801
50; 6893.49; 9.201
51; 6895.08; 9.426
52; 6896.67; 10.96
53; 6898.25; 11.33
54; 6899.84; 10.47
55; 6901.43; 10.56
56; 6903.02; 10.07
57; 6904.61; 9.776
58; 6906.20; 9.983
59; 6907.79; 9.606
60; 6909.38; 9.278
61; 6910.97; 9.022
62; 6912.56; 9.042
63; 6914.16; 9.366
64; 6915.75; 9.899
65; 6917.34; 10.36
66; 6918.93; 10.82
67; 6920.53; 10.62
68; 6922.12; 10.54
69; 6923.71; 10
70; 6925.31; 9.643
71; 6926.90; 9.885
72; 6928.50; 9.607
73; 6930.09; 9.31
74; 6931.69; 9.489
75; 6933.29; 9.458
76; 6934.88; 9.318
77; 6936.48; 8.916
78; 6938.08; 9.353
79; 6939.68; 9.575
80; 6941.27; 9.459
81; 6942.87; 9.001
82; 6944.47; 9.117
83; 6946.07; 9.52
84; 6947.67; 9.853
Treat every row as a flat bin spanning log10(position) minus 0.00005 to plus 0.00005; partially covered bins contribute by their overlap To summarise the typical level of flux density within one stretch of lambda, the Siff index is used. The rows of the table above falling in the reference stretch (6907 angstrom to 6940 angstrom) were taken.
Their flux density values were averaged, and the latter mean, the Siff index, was 9.67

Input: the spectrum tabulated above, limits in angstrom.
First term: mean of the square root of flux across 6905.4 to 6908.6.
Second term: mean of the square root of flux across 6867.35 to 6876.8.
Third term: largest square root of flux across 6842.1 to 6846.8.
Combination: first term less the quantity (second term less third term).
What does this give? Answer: 3.14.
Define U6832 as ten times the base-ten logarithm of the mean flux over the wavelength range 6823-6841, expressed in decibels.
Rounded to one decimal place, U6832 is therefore 10.0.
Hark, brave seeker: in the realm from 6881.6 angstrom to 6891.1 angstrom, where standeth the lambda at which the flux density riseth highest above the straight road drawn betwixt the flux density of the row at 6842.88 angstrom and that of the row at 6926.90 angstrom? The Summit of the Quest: 6888.73 angstrom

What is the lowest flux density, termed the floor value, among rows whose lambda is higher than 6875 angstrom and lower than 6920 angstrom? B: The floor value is 9.017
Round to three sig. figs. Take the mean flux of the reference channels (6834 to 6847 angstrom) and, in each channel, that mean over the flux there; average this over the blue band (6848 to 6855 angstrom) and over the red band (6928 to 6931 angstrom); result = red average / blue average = 1.07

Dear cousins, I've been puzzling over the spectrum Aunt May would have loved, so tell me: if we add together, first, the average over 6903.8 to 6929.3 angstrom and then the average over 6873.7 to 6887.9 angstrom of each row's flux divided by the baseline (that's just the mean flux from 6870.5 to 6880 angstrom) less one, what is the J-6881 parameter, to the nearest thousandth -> -0.064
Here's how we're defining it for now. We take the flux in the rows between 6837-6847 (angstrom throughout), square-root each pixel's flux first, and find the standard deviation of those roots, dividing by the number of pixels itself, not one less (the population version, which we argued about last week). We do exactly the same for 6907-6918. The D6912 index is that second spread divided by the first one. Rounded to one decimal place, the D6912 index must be 5.6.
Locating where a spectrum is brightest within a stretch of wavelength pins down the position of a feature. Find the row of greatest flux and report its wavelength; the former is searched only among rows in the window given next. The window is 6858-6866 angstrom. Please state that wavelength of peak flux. 6861.82 angstrom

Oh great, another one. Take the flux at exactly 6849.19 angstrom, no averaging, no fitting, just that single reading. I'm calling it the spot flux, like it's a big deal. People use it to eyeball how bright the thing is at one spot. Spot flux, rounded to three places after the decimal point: 10.010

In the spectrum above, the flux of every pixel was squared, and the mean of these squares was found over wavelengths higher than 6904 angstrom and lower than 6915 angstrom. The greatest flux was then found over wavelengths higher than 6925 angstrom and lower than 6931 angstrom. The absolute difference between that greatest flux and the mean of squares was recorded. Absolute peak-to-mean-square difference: 79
